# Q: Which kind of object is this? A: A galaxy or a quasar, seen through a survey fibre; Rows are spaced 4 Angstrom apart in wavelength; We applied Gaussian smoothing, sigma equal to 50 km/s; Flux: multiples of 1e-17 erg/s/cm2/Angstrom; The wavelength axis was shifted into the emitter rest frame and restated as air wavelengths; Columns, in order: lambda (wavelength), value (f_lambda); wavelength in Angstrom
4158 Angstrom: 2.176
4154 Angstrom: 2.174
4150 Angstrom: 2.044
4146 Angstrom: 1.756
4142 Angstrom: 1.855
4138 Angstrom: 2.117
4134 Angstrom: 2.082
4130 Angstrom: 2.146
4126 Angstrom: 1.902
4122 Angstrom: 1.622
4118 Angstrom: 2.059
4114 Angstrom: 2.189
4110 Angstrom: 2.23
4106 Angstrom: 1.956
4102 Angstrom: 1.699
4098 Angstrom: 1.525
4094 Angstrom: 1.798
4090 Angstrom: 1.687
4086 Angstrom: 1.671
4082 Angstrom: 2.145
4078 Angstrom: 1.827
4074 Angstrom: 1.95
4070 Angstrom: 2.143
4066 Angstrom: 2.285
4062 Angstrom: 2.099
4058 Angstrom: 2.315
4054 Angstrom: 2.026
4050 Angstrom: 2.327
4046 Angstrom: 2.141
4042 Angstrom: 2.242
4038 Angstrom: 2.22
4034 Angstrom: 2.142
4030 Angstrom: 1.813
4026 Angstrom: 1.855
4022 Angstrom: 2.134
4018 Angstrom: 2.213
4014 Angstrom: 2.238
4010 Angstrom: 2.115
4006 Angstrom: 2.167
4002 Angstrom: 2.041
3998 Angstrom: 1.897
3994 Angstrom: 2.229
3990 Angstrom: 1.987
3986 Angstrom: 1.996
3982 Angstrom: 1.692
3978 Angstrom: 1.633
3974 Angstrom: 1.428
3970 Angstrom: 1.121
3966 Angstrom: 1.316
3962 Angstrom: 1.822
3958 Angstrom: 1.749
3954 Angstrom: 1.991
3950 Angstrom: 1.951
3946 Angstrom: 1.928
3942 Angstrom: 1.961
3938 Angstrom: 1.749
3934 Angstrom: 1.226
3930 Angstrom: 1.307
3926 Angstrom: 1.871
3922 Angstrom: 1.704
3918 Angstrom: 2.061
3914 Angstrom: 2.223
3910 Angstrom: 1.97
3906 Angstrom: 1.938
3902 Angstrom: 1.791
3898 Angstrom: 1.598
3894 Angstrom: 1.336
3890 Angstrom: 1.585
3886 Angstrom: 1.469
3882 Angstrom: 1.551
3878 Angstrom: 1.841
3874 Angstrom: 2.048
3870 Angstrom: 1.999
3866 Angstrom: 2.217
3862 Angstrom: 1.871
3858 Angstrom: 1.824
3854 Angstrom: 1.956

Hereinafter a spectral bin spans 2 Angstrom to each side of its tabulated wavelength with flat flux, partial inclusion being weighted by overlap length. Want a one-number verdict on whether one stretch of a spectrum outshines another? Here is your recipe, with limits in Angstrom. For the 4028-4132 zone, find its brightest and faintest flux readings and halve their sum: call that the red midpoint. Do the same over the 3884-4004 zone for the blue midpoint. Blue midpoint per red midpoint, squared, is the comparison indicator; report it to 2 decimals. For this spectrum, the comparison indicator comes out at 0.76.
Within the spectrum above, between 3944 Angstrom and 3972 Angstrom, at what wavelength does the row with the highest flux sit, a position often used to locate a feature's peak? 3954 Angstrom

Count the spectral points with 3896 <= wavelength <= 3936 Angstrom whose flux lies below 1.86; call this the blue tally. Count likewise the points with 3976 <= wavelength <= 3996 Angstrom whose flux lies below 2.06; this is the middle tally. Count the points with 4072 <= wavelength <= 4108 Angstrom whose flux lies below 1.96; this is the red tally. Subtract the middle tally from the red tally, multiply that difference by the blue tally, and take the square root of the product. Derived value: 4.5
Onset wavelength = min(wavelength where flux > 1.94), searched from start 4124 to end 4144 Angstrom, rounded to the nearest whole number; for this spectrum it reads 4130 Angstrom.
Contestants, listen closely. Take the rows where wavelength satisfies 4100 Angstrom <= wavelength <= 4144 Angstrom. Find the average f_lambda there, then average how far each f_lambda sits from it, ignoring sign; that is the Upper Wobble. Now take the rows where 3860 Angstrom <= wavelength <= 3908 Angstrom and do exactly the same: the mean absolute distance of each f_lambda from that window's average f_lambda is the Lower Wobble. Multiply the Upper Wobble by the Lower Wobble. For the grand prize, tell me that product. 0.036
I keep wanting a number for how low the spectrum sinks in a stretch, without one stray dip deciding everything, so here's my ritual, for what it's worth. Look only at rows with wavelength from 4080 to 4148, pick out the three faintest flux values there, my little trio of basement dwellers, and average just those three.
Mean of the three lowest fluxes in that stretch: 1.61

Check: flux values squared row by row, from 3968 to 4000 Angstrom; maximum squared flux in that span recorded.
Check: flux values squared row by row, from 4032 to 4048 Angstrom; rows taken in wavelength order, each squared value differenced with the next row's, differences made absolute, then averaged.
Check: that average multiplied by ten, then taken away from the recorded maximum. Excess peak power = 2.0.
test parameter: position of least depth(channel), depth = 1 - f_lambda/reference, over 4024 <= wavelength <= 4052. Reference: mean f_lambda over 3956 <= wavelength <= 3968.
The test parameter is 4050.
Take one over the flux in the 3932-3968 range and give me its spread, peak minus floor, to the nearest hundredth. 0.31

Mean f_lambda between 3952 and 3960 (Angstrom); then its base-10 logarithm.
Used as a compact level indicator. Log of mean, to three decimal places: 0.272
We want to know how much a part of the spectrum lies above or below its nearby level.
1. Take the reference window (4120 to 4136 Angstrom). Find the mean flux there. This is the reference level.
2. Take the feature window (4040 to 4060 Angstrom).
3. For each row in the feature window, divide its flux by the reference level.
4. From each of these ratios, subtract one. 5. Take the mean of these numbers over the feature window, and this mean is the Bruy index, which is 0.14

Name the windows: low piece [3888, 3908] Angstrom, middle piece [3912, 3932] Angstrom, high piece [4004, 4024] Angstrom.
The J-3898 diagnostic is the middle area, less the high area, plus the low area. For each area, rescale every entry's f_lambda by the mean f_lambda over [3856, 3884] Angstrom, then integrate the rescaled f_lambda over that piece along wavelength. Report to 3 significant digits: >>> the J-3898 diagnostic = 13.7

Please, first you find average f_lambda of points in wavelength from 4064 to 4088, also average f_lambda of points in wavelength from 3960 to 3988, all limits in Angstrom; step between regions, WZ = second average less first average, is -0.43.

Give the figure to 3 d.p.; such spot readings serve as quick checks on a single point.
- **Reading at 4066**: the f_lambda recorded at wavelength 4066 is 2.285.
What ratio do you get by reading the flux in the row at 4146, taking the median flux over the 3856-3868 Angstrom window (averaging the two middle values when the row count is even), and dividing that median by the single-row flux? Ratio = 1.07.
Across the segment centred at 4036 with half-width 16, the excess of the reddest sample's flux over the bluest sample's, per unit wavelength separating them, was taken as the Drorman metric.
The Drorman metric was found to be 0.007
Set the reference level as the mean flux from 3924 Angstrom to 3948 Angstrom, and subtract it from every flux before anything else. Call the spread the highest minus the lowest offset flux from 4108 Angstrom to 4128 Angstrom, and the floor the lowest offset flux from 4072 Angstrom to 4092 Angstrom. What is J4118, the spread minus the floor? 0.61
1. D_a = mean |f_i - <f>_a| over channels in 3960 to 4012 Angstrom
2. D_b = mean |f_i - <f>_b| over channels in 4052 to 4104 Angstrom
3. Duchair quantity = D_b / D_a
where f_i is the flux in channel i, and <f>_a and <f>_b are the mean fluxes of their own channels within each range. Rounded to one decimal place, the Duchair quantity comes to 0.8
